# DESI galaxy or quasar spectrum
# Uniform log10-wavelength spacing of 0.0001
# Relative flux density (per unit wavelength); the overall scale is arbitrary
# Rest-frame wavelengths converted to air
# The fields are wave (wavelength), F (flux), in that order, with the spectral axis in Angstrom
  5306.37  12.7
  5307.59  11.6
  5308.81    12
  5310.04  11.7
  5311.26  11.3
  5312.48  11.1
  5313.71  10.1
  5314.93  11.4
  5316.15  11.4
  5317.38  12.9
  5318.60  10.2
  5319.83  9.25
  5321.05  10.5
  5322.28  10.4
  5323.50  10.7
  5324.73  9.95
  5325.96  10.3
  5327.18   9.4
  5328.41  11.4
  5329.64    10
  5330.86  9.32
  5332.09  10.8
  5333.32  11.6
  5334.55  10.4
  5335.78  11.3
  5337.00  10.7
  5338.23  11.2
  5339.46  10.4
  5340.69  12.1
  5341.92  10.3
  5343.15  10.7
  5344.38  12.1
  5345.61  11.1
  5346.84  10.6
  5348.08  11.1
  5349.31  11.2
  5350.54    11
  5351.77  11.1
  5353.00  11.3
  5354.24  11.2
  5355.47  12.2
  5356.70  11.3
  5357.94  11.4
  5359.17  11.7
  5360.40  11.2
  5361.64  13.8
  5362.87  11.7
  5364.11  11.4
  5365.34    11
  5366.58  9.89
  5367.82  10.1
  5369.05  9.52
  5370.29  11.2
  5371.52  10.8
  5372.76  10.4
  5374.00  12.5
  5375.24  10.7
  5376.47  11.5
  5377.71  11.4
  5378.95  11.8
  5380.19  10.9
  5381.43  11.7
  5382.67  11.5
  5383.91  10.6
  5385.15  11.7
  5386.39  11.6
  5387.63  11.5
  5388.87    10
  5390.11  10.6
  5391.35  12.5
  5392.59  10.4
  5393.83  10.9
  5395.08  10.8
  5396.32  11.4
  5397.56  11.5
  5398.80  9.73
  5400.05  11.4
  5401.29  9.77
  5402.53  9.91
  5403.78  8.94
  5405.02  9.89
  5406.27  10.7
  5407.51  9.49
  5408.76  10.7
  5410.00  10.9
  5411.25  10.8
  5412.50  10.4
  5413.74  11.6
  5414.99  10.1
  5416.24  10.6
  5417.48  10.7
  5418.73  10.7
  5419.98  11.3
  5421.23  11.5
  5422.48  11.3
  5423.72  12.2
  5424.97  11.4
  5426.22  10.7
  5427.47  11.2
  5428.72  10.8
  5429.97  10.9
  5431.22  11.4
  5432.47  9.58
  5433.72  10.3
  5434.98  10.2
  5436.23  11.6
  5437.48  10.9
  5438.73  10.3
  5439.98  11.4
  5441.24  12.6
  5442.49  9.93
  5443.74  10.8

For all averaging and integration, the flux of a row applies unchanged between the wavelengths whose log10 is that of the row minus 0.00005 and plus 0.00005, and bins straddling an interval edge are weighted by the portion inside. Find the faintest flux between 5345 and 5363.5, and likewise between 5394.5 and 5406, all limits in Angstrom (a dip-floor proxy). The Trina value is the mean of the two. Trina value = 9.8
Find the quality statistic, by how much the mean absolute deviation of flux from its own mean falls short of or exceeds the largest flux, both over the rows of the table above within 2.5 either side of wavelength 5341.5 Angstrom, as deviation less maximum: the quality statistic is -11.5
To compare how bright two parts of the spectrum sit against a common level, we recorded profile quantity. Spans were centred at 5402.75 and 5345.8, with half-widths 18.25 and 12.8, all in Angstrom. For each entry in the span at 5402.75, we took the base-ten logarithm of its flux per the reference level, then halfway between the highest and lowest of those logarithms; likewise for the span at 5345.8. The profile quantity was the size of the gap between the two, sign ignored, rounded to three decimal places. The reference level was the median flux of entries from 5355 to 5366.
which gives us 0.025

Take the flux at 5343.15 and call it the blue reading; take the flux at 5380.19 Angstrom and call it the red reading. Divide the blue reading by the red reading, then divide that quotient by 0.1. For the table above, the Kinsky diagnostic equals 9.8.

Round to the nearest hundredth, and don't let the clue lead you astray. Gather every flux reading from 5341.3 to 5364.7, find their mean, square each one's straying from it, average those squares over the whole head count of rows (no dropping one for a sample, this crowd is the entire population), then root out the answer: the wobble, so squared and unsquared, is 0.72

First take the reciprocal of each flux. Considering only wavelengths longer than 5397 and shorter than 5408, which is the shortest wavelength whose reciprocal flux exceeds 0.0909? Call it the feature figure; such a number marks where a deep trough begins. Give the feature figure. 5398.80 Angstrom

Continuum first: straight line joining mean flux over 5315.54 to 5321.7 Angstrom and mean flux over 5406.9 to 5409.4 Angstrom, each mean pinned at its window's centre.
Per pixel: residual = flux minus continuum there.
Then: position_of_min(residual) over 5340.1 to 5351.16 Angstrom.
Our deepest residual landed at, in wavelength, 5341.92 Angstrom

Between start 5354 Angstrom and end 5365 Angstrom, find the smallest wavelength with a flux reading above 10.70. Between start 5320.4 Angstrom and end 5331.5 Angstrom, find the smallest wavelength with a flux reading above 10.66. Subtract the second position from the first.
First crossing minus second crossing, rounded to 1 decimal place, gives 30.7 Angstrom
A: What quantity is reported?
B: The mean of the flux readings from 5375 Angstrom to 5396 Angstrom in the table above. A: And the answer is 11.2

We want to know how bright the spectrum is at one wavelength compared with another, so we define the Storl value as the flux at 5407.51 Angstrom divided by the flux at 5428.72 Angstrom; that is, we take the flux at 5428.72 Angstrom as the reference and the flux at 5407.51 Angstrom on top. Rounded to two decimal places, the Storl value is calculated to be 0.88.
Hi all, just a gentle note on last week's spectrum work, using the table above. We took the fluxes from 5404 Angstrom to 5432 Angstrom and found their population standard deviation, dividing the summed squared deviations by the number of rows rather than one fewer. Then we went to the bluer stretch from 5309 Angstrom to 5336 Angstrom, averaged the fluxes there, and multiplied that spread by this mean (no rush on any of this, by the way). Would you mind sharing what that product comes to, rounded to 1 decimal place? 6.3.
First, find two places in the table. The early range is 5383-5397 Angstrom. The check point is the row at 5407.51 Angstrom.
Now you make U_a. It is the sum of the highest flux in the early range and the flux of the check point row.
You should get 22.0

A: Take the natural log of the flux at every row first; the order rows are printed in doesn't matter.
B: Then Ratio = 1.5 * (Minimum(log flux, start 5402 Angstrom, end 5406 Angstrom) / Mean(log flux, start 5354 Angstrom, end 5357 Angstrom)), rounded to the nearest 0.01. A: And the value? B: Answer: 1.34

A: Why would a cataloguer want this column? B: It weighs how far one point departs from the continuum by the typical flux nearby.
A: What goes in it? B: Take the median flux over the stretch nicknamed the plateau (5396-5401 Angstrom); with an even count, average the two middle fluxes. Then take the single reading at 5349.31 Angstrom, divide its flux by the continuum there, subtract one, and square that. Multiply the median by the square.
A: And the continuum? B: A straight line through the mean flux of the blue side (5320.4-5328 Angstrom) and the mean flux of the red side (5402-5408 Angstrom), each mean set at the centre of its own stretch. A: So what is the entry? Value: 0.14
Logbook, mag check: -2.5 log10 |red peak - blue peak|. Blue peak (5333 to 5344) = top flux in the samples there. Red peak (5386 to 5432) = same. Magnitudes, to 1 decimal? 1.0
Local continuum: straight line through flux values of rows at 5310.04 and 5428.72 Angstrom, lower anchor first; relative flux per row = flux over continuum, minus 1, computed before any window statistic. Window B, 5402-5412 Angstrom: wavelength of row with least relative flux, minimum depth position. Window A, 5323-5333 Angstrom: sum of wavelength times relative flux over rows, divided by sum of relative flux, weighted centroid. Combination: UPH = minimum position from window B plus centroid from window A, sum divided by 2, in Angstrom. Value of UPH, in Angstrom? 5365.8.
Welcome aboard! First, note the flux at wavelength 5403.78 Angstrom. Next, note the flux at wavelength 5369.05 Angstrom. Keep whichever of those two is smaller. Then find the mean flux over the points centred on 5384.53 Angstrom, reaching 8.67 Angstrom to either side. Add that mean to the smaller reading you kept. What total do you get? 20.2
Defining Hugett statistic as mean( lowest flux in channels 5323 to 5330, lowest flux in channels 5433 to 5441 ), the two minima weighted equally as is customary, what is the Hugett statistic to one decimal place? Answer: 9.8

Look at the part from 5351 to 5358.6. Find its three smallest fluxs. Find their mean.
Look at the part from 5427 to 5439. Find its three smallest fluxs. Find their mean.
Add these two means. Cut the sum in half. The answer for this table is 10.6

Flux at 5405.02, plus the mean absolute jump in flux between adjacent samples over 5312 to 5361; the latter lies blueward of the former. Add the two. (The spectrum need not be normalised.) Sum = 10.7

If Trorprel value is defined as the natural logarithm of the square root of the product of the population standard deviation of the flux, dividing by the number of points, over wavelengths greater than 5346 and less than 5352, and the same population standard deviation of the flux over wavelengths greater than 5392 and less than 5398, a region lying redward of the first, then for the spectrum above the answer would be -1.2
